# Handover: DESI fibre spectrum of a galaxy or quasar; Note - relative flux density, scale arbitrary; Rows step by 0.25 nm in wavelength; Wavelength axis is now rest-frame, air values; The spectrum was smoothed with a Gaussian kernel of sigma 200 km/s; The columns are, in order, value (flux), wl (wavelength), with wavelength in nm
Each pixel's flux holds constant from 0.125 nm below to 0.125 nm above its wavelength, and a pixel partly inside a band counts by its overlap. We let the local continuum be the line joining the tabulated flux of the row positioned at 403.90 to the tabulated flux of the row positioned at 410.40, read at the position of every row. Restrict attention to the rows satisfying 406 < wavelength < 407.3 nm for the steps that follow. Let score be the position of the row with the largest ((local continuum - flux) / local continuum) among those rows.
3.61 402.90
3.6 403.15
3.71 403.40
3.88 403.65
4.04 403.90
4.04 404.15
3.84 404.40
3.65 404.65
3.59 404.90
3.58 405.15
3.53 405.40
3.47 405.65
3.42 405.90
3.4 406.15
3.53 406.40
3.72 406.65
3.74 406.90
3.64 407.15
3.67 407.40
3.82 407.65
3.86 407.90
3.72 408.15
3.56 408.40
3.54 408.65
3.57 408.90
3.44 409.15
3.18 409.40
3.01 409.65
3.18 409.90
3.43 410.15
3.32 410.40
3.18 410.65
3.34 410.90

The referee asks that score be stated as 406.15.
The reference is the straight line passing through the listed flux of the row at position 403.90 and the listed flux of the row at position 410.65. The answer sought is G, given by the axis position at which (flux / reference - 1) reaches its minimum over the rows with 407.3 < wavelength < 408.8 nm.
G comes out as 407.40 nm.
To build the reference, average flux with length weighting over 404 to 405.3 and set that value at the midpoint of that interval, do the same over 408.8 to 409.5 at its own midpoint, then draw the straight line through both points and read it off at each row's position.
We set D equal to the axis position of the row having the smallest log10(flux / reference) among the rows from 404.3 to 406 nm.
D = 405.90 nm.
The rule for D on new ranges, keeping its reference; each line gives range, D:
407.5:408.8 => 408.65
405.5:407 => 406.15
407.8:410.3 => 409.65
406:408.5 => 406.15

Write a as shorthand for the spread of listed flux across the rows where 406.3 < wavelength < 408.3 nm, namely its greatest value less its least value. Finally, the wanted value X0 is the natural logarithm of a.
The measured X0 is -1.11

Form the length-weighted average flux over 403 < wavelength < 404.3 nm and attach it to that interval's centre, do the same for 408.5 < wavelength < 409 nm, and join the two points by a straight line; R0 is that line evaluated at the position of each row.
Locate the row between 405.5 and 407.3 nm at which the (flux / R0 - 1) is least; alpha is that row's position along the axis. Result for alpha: 406.15 nm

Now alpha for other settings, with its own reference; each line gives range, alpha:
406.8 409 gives 408.65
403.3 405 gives 404.90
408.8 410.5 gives 409.65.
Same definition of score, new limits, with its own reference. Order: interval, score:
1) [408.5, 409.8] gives 409.65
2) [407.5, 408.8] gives 408.40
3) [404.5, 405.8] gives 405.65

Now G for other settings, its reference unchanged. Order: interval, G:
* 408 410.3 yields 409.65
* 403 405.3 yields 403.15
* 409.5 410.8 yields 409.65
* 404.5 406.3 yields 405.90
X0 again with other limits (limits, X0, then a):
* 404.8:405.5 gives -2.81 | 0.06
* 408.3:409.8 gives -0.58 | 0.56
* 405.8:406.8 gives -1.14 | 0.32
